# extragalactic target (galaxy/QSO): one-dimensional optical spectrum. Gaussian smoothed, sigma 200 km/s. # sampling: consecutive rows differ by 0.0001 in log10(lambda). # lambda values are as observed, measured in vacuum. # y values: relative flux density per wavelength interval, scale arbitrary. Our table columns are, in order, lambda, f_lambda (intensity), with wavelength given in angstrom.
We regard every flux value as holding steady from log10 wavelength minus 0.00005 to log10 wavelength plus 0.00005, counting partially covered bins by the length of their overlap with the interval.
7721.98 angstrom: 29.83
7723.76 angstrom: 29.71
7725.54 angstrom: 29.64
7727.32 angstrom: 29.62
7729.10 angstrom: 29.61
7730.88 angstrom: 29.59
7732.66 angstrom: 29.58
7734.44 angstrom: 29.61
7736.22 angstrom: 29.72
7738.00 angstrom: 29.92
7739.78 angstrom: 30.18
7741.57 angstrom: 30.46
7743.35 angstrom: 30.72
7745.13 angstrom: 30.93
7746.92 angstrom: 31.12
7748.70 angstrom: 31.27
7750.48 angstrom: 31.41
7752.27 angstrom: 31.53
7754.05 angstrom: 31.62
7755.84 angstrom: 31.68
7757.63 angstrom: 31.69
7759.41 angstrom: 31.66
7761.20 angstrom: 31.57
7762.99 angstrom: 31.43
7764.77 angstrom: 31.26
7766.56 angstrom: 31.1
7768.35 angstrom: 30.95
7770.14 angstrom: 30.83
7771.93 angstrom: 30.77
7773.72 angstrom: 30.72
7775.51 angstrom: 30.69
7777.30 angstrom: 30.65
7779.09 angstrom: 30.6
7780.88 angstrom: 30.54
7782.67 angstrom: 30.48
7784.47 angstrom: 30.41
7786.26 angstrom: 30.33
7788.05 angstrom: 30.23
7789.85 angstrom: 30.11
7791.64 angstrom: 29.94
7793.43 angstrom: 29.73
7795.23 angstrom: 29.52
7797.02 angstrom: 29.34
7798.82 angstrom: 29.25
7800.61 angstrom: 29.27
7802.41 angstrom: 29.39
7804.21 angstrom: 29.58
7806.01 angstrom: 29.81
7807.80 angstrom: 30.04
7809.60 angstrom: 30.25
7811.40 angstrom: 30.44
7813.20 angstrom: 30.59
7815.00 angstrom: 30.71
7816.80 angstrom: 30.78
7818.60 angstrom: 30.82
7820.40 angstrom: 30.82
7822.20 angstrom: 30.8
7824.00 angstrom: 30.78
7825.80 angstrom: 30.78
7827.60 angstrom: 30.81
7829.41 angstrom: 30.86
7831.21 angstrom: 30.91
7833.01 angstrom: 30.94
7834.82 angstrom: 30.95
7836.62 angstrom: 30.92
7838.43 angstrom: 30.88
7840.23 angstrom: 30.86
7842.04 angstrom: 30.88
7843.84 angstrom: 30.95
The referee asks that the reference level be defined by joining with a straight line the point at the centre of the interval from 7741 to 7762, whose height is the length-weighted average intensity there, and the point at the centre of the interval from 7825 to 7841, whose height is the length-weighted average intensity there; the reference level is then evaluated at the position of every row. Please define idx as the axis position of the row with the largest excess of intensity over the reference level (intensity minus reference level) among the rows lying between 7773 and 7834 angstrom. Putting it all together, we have 7833.01 angstrom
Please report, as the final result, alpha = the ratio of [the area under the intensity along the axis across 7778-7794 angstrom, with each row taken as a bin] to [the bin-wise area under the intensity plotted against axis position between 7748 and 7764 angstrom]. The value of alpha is 0.96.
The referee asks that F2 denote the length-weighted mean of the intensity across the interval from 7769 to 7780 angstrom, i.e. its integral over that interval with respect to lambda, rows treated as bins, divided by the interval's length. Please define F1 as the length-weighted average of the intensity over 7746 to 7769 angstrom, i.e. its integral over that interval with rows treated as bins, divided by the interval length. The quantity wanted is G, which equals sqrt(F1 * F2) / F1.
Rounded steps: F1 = 31.4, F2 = 30.7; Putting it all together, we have 0.99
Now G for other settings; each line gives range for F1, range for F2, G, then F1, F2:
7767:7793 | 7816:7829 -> 1.00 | 30.5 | 30.8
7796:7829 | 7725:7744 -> 0.99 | 30.2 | 29.9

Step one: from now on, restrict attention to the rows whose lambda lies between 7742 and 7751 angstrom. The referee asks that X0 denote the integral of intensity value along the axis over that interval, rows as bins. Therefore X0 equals 280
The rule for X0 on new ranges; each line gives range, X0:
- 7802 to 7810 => 238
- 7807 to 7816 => 274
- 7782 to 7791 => 273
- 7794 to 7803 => 264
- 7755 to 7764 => 285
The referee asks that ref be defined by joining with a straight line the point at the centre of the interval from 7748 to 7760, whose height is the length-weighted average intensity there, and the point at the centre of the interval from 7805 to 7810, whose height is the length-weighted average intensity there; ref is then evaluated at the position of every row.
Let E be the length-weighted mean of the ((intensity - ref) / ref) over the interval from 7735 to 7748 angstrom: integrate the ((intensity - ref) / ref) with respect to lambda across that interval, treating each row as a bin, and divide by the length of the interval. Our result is -0.047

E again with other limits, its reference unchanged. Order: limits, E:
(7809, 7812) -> 0.014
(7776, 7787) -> -0.008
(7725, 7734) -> -0.082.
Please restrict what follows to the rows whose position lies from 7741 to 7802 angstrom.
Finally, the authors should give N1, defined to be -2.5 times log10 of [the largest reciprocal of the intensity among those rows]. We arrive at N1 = 3.665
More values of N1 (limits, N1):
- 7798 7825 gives 3.665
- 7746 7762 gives 3.733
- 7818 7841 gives 3.721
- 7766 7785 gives 3.708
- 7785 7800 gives 3.665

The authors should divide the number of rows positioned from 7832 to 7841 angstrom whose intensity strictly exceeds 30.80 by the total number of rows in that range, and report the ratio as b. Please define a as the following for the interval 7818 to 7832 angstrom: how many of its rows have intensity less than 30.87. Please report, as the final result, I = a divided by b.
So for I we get 7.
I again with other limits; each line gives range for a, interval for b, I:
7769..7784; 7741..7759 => 10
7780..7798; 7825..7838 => 12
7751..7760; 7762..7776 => 0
